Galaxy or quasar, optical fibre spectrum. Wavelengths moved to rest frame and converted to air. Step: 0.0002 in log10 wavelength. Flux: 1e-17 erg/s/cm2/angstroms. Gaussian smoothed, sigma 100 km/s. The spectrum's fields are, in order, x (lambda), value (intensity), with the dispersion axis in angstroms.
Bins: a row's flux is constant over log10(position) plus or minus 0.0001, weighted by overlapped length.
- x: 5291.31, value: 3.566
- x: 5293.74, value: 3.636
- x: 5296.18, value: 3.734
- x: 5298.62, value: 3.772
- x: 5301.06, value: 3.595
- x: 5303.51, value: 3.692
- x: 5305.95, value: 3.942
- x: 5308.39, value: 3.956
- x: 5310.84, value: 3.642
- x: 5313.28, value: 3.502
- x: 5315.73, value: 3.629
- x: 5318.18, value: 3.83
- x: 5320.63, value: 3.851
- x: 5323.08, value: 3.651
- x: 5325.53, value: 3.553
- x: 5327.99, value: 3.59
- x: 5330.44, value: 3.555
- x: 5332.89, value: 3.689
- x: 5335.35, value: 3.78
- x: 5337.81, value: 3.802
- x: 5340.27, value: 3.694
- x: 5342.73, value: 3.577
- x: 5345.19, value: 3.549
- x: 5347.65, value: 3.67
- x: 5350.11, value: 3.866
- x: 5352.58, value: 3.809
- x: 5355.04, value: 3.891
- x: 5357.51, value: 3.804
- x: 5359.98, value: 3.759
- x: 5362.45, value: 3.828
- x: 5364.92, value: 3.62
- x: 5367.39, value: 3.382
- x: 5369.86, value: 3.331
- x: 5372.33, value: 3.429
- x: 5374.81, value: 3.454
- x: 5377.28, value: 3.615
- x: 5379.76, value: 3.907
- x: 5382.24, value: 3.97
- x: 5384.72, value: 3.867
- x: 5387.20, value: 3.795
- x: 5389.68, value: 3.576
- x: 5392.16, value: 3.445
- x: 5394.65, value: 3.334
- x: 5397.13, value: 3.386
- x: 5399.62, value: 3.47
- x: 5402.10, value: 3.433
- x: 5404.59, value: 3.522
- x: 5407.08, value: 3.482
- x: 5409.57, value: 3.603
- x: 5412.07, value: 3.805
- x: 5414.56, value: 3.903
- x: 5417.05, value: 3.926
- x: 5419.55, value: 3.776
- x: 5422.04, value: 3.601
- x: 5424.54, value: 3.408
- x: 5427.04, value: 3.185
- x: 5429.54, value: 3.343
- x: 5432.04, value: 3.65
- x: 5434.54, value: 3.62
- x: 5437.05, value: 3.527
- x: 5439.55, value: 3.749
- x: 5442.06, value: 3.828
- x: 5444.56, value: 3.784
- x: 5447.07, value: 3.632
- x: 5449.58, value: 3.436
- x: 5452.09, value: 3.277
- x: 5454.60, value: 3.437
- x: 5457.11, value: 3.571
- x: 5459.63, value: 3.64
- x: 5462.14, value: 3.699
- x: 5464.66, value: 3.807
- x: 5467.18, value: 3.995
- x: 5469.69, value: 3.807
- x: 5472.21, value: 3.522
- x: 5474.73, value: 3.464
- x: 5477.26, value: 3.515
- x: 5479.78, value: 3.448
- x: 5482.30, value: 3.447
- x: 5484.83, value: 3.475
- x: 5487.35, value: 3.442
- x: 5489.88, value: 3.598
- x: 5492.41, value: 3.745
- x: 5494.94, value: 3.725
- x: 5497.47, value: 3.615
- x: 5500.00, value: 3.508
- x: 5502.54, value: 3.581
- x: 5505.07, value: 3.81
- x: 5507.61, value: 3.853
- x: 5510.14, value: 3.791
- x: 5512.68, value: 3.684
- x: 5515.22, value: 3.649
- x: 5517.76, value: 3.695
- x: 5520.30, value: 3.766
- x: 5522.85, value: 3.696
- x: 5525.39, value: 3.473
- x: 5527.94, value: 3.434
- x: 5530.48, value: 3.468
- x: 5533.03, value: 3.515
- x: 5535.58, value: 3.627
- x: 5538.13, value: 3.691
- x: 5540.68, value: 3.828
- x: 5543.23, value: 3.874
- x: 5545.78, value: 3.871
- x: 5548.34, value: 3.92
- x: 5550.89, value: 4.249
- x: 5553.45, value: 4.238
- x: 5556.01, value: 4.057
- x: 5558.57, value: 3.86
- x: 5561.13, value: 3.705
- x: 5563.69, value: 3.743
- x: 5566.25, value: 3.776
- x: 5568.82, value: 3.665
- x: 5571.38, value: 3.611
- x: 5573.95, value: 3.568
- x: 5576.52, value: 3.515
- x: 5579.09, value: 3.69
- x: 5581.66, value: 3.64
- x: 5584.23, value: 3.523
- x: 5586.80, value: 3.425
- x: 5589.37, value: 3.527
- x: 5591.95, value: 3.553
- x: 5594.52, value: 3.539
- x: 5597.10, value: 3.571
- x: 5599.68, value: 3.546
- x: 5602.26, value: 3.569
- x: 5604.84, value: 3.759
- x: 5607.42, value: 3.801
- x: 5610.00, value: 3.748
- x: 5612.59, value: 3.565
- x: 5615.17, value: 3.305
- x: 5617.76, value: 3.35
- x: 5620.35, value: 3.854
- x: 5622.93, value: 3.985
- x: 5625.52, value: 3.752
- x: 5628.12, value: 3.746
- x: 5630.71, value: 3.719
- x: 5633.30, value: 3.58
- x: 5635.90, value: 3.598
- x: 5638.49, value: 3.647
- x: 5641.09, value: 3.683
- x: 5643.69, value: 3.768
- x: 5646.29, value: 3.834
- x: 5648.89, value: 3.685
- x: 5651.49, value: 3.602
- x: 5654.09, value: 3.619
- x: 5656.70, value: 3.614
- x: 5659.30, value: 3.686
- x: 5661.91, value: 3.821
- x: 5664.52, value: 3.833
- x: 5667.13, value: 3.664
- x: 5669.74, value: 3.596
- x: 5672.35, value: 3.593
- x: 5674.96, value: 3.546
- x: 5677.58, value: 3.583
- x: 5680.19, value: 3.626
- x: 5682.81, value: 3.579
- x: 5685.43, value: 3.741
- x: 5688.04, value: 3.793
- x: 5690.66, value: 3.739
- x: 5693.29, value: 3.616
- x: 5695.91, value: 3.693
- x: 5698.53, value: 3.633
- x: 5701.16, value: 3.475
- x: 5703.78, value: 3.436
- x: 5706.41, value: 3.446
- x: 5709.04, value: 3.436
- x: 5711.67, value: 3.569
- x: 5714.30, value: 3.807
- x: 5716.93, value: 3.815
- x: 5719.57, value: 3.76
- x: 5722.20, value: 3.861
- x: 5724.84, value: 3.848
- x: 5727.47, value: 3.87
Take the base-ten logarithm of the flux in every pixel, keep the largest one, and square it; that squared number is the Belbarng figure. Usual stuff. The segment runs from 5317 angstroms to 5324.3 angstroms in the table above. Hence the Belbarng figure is 0.343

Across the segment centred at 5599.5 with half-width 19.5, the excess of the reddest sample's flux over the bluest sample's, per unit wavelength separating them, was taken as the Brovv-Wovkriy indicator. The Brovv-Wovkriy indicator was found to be -0.008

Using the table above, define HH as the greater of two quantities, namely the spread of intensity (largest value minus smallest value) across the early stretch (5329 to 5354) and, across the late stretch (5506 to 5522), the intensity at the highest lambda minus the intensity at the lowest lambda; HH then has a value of 0.32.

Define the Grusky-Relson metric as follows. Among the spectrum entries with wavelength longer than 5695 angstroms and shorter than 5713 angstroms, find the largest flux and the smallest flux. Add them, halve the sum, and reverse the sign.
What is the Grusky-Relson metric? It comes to -3.56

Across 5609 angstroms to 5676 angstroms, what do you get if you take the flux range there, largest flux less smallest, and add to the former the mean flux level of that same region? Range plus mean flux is 4.35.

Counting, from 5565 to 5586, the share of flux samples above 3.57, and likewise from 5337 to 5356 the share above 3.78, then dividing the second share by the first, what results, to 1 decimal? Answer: 0.8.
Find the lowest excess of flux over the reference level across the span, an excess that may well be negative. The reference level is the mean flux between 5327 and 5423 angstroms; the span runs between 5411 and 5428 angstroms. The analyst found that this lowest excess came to -0.47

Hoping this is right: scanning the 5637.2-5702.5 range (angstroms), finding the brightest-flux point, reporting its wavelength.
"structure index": 5646.29 angstroms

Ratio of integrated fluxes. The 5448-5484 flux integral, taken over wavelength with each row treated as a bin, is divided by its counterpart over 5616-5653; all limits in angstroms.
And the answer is 0.94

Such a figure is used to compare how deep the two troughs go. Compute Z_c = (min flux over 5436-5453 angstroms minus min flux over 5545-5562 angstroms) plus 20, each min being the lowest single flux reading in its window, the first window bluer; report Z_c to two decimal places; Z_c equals 19.57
